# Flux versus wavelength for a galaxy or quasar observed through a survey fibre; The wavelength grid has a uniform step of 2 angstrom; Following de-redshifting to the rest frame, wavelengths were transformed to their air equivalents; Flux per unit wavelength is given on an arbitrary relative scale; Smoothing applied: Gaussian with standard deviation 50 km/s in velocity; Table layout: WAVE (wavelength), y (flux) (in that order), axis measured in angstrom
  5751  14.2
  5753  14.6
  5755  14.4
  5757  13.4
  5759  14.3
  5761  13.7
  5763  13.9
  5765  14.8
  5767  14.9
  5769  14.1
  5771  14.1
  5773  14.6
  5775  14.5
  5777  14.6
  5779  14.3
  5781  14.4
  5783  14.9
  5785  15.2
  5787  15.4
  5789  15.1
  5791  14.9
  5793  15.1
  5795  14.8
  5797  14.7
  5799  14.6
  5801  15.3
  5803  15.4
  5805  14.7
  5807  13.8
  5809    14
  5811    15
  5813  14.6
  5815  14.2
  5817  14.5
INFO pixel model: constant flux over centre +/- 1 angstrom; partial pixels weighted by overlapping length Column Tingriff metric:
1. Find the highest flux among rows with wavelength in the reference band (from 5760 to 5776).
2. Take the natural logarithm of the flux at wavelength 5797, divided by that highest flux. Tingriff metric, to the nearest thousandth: -0.014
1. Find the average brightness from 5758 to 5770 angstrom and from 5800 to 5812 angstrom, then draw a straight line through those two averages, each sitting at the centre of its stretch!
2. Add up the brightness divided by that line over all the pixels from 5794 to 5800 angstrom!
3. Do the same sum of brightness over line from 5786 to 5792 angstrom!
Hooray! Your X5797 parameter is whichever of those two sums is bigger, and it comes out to 3.12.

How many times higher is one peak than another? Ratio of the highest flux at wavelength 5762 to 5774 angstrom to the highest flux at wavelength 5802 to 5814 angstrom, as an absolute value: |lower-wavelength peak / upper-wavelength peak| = 0.97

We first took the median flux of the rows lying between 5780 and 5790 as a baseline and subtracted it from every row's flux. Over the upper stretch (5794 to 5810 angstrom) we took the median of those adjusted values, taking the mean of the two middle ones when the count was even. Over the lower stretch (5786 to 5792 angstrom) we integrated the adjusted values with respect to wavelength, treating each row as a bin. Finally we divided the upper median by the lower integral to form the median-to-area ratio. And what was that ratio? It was -2.00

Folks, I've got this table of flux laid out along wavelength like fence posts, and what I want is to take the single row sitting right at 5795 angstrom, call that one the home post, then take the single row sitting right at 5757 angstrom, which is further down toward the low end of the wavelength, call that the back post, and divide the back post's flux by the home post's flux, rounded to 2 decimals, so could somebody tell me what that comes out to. 0.91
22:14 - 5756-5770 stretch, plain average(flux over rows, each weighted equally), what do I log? 14.2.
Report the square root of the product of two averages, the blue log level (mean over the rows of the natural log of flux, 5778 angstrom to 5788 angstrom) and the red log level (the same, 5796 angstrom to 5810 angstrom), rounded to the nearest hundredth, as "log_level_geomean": 2.69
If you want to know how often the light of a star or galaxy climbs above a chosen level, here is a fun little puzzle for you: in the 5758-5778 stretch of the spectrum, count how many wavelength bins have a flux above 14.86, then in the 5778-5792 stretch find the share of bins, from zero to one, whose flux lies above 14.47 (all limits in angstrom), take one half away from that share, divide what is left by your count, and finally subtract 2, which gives -1.79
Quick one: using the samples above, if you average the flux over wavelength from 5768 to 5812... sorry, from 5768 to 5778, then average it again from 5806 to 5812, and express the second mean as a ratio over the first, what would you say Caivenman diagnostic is 0.99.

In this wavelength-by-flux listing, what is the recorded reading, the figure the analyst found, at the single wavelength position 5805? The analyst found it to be 14.7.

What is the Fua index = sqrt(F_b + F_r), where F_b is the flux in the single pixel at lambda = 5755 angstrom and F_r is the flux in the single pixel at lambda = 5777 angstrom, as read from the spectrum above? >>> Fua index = 5.39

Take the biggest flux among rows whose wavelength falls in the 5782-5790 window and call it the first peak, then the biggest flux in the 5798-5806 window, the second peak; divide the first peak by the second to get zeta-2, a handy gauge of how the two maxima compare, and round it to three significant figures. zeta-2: 1.00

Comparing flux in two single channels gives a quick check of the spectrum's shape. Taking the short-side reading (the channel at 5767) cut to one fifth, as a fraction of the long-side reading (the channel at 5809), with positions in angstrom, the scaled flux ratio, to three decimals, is 0.213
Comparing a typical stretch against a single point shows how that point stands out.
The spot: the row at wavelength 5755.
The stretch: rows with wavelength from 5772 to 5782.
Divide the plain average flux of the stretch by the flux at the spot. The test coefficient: 1.01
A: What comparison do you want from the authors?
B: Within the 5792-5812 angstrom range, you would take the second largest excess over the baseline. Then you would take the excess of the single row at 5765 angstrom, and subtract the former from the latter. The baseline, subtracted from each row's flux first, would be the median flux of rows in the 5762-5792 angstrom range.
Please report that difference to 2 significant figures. -0.50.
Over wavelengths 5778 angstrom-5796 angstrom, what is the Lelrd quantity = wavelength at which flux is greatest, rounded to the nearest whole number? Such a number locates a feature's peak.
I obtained 5787 angstrom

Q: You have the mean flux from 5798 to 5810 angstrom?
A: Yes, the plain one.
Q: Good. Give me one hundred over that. 6.83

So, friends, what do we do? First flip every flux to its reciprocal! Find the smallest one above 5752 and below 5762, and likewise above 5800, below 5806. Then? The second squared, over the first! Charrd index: 0.0616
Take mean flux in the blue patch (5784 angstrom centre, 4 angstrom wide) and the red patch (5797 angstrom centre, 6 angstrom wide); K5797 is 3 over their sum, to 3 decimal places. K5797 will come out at 0.101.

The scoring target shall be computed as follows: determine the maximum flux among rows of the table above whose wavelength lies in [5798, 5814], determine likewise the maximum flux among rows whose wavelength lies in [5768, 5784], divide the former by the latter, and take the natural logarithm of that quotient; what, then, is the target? 0.033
